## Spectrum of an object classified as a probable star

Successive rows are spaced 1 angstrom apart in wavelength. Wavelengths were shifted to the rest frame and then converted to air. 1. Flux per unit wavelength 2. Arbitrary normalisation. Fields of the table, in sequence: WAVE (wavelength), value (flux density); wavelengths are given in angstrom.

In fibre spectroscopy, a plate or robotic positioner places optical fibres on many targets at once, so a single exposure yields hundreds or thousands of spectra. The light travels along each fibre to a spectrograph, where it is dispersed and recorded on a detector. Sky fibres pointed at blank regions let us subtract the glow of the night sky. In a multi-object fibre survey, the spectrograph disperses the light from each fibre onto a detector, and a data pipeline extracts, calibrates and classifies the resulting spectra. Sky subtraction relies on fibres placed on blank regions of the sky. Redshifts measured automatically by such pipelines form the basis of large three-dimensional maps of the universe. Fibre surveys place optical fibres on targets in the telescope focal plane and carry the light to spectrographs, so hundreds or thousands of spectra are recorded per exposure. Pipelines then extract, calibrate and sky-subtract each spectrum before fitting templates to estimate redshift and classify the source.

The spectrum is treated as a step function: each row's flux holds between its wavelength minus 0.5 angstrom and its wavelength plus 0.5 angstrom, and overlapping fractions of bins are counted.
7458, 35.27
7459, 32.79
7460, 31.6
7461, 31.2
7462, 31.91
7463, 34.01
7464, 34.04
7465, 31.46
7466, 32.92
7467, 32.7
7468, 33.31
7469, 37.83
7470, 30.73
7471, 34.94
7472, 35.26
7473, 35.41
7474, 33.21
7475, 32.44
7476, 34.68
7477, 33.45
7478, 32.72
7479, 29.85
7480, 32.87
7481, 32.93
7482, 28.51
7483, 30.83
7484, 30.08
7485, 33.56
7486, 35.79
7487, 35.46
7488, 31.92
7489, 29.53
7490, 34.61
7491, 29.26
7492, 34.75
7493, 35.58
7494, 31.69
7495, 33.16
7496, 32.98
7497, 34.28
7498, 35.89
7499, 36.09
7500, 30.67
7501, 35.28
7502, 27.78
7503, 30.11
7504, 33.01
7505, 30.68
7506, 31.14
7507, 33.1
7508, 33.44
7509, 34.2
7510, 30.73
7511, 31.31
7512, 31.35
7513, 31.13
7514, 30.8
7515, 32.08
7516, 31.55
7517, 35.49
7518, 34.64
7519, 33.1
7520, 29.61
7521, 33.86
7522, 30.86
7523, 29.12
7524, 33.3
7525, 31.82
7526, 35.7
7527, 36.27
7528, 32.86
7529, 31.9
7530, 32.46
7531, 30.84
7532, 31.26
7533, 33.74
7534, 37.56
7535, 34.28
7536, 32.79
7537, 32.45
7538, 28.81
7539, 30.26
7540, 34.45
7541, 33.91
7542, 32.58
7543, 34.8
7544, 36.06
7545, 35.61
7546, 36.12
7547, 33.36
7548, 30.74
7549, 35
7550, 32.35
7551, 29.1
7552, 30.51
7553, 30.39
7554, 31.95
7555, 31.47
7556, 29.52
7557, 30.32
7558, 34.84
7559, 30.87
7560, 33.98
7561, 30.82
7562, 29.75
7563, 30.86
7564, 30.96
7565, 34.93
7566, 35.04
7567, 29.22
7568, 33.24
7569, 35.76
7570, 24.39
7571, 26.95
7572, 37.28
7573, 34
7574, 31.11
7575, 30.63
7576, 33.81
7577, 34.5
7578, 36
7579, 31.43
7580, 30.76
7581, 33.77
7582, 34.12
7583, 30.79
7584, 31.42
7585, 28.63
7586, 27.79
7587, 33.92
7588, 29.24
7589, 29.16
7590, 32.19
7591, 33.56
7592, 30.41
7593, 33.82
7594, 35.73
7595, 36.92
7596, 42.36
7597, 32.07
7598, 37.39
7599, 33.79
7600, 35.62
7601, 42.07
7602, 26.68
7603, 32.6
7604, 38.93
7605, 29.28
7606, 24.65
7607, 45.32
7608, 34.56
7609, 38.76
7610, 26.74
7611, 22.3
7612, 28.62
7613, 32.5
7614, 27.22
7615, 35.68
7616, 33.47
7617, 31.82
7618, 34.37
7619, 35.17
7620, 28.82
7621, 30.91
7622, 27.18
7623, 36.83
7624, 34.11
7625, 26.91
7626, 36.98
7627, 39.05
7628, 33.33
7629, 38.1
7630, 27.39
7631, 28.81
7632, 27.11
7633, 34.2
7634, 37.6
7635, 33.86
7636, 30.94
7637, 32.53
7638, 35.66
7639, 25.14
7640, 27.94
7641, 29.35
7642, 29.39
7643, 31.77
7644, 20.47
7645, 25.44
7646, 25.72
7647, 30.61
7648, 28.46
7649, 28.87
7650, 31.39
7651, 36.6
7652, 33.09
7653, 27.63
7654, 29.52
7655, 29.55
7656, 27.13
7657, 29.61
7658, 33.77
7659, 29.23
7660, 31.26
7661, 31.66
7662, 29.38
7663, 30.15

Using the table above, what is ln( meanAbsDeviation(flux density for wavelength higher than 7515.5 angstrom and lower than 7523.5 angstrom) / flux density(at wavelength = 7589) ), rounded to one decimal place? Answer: -2.7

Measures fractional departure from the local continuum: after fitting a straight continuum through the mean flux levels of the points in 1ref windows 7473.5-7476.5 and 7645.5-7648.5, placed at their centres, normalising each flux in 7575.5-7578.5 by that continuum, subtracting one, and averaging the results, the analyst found 0.14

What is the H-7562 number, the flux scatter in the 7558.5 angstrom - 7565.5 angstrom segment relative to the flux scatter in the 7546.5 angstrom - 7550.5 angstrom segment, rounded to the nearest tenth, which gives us 1.1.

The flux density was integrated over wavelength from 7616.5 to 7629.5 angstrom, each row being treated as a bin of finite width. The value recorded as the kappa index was 434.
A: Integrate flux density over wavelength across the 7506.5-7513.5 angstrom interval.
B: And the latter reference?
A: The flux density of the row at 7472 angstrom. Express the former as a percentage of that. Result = 639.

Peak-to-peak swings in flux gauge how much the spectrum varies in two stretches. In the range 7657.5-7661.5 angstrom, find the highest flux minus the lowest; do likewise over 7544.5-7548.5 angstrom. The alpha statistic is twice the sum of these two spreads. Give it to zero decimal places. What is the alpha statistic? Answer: 20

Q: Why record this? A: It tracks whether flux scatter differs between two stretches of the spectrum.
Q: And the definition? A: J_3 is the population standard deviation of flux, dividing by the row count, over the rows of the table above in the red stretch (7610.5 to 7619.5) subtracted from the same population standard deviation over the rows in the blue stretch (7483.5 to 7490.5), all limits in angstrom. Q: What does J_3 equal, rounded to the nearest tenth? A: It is -1.8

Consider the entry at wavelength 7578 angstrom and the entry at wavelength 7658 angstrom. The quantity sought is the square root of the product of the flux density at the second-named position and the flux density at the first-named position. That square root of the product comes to 34.9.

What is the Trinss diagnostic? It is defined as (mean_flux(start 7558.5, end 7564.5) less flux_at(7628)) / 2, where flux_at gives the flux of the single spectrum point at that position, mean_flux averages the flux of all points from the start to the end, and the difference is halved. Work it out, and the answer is -1.1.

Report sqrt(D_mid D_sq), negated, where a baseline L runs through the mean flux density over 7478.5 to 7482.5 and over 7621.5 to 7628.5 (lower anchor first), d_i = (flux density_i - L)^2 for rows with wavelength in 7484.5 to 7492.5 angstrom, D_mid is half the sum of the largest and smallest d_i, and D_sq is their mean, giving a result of -10.4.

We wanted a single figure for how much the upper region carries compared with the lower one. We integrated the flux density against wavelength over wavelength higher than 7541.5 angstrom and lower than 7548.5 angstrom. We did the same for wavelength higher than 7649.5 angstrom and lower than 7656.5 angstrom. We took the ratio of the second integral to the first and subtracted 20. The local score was -19.1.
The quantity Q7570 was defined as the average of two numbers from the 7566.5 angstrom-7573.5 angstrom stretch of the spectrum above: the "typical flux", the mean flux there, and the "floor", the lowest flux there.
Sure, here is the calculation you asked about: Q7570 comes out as 28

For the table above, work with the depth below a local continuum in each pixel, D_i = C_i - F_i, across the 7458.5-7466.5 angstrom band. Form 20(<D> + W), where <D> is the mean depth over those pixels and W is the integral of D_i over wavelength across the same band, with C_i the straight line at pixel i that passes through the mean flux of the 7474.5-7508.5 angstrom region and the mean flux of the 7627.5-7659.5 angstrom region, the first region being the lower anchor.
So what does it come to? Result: 96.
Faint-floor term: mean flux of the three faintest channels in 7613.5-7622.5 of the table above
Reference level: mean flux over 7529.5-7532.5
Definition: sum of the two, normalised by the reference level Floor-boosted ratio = 1.880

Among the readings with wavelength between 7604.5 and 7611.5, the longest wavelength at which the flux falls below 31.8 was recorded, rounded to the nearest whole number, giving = 7611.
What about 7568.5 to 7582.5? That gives 7580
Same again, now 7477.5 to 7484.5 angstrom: 7484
